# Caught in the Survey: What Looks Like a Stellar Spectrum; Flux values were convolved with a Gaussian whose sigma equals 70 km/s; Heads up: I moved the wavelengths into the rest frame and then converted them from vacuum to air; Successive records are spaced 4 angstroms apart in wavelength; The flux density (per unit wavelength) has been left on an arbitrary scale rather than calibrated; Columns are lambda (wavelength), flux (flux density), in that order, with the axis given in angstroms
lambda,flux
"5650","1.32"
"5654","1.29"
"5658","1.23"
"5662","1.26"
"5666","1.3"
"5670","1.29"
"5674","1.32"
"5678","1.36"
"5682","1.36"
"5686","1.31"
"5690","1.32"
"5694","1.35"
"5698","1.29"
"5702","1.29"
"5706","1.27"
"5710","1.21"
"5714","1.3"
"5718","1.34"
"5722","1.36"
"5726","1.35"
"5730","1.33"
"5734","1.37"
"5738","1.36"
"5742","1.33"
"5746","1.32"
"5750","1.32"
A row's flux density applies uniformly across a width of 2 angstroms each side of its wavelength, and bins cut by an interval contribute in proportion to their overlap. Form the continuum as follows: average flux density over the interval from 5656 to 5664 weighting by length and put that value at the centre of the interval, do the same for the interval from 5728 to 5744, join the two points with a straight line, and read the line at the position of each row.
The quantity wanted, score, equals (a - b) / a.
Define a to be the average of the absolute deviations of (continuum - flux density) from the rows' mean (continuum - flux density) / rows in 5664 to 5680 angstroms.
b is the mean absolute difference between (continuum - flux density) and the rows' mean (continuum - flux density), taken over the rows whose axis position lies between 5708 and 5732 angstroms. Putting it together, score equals -0.91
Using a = 0.017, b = 0.033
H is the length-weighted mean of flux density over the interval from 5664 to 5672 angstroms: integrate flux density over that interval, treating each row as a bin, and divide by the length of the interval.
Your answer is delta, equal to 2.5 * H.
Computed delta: 3.24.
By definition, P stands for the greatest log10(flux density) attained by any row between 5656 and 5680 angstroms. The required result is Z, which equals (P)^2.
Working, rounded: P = 0.134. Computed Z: 0.0178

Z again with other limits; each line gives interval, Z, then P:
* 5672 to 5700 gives 0.0178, 0.134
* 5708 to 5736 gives 0.0187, 0.137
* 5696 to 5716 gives 0.0130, 0.114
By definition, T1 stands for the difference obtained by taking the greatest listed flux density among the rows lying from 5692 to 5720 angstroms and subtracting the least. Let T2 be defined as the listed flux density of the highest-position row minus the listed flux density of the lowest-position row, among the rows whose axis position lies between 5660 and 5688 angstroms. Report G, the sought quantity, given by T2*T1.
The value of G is 0.0070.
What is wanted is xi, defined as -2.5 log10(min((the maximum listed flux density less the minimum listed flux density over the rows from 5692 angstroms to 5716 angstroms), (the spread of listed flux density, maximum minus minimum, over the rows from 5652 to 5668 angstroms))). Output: 2.9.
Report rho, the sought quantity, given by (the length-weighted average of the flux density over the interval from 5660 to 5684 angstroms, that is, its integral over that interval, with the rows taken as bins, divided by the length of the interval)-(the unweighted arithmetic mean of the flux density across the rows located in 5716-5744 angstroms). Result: -0.034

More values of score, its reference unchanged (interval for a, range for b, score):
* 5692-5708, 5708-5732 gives -0.13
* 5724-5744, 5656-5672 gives -0.18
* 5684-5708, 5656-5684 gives 0.02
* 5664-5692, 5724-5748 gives -0.04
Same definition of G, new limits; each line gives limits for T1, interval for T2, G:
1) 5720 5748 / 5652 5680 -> 0.0035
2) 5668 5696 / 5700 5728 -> 0.0042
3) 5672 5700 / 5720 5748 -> -0.0028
